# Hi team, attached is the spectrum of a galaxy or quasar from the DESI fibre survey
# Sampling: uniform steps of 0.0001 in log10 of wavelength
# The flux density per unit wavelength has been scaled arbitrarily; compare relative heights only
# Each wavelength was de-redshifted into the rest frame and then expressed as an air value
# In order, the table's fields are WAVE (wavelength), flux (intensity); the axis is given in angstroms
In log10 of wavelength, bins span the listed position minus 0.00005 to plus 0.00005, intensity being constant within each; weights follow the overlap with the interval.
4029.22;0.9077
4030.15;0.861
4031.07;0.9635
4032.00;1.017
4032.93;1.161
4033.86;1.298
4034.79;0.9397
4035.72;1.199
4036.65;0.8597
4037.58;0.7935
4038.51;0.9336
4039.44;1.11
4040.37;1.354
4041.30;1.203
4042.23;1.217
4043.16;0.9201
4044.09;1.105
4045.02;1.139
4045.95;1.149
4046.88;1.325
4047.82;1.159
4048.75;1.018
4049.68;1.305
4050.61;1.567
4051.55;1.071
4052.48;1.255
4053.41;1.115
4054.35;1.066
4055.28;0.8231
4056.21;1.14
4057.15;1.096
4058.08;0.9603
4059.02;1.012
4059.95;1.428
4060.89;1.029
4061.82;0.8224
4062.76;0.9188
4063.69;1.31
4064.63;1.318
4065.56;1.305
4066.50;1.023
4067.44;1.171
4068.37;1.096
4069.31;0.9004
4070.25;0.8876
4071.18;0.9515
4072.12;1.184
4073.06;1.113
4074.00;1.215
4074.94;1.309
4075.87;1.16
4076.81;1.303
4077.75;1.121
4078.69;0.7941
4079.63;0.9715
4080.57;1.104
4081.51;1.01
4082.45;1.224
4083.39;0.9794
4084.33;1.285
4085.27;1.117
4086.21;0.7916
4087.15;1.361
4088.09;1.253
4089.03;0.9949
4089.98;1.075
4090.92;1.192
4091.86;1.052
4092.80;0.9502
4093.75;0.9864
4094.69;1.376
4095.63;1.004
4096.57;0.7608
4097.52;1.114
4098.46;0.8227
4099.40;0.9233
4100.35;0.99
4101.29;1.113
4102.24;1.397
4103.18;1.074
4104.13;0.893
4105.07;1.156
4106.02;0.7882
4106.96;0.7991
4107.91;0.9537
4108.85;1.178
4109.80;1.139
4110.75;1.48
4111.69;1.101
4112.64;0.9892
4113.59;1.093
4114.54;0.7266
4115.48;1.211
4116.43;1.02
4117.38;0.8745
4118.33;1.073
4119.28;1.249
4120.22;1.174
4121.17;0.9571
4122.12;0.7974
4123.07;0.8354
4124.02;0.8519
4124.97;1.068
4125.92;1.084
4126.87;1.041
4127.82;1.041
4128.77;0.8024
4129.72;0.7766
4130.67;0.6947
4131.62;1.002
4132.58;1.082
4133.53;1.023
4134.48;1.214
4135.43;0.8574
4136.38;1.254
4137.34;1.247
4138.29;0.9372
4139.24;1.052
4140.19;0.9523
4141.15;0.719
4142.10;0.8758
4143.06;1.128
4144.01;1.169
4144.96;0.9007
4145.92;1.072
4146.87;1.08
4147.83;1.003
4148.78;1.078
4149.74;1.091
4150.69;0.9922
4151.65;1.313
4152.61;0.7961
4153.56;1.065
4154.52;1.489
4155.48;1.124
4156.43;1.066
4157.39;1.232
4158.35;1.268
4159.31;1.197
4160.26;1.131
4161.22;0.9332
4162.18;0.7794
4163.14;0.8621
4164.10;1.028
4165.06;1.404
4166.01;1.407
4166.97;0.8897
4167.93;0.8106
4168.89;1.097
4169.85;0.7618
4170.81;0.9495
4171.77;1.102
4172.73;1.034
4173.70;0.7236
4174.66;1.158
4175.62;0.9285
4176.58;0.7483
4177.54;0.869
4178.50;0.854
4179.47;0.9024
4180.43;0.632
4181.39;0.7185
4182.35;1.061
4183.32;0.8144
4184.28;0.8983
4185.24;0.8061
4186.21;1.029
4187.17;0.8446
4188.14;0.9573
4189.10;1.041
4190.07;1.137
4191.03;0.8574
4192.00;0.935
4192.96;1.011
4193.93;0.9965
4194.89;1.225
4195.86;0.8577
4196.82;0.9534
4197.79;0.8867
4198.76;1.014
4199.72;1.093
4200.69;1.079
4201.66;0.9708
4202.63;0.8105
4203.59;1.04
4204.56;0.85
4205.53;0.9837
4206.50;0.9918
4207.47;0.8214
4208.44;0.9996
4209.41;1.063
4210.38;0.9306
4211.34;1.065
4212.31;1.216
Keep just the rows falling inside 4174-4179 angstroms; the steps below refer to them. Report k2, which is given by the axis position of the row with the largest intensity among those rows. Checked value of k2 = 4174.66 angstroms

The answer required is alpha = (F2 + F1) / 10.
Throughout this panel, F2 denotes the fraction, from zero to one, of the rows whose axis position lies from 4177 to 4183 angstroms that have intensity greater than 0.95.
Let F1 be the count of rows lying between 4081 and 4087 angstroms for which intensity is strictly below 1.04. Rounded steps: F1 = 3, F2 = 0.17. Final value 0.32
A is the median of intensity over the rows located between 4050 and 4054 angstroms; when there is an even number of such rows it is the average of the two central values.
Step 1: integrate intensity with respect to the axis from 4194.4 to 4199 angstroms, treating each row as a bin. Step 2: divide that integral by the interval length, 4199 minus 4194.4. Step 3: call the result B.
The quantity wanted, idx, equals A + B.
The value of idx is 2.171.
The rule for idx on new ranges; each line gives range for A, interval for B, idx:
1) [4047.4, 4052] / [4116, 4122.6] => 2.180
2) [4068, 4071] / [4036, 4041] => 1.924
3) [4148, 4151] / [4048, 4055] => 2.266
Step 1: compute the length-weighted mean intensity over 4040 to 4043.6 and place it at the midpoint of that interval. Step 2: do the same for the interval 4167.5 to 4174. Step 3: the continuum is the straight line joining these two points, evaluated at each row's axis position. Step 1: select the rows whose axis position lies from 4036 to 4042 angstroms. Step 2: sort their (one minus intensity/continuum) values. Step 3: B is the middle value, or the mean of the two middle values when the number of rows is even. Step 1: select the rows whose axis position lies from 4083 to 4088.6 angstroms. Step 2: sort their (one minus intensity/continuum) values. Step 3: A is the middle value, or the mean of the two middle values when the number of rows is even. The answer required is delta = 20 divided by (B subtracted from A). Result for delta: -90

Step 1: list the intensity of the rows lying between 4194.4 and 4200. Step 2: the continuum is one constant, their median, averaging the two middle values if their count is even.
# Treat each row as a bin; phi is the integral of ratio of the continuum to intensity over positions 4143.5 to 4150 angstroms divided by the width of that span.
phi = 0.94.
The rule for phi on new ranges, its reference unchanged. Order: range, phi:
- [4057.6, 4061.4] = 0.91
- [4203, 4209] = 1.05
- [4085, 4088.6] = 0.91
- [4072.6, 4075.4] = 0.81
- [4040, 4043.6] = 0.86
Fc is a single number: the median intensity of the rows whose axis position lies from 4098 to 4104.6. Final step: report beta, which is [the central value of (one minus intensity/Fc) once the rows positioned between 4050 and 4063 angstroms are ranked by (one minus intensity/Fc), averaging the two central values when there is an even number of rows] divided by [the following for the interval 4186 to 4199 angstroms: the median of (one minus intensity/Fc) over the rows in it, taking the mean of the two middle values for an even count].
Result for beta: -6.0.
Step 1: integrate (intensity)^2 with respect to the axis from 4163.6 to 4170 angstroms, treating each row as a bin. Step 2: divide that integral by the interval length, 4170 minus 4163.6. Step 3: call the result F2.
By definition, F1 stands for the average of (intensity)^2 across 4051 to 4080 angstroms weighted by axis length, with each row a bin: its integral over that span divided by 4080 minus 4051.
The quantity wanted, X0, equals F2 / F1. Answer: 0.99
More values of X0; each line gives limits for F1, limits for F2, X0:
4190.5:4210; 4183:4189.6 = 0.89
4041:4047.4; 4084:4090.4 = 0.97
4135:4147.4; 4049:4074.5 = 1.20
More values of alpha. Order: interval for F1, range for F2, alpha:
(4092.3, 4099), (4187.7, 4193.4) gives 0.57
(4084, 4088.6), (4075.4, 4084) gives 0.19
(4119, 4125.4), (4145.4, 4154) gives 0.49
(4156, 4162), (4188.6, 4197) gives 0.17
